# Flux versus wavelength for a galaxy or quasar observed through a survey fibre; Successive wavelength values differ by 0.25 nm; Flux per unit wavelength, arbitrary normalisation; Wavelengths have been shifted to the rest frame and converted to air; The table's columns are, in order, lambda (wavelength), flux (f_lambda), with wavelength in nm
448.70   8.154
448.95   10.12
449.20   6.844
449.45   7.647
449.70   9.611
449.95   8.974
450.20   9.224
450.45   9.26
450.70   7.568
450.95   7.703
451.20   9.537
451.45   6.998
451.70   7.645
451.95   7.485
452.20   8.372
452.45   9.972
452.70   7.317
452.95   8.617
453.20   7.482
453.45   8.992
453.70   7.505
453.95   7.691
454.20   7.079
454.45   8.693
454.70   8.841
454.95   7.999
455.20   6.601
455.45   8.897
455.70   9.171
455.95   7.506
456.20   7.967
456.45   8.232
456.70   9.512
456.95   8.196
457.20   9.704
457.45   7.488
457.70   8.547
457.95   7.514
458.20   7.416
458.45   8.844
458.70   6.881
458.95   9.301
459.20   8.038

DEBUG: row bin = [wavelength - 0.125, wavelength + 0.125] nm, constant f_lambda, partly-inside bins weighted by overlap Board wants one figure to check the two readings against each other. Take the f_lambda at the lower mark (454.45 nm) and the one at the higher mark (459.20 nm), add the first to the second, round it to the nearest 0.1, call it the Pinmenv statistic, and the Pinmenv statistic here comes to 16.7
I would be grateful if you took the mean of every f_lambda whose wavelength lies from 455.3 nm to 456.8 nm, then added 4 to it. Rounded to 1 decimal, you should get 12.5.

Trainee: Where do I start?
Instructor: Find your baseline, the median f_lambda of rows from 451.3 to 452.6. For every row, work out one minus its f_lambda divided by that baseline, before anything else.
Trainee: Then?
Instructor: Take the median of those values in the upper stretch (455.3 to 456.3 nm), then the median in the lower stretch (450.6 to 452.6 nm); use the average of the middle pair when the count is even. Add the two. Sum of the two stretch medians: -0.11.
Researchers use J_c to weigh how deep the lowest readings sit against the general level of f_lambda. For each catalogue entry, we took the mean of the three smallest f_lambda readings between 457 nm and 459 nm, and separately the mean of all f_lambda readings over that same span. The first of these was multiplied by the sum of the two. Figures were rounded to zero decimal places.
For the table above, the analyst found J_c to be 112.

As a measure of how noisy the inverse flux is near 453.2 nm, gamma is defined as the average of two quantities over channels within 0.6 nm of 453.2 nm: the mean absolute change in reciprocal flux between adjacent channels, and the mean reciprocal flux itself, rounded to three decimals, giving 0.073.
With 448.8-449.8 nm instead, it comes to 0.075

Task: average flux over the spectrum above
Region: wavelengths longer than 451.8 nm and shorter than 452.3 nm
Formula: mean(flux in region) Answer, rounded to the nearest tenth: 7.9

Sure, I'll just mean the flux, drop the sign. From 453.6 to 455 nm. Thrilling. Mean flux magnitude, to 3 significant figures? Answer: 7.97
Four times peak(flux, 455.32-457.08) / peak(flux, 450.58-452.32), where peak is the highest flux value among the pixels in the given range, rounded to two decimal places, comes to 3.99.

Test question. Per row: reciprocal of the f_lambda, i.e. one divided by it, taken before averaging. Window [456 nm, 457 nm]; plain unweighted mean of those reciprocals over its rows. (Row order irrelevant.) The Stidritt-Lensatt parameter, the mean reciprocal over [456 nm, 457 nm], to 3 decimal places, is 0.119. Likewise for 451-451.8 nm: 0.126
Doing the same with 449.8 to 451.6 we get 0.120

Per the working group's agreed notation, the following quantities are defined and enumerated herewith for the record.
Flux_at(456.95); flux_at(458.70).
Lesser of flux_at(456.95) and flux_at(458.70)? 6.9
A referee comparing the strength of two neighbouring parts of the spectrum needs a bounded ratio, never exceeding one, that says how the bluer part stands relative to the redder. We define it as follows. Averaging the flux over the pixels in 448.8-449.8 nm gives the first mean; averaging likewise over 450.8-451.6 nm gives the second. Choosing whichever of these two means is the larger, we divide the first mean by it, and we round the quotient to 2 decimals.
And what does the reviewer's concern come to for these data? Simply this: 1.00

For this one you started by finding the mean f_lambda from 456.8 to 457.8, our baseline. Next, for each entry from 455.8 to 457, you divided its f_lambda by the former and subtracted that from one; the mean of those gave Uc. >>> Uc 0.024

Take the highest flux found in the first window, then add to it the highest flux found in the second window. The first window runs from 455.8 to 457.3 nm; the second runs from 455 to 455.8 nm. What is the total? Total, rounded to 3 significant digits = 18.9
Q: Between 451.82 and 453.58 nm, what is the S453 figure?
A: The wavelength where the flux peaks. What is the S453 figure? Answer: 452.45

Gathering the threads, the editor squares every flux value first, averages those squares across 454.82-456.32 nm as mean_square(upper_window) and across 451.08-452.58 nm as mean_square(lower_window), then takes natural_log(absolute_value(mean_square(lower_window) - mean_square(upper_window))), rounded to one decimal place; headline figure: 1.7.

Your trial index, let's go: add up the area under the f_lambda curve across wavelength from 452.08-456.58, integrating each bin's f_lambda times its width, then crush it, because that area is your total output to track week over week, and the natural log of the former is 3.60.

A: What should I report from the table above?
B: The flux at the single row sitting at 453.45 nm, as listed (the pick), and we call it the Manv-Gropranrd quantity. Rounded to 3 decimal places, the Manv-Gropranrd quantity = 8.992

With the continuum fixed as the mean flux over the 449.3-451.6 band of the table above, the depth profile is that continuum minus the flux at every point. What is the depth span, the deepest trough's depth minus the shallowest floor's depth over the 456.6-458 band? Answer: 2.2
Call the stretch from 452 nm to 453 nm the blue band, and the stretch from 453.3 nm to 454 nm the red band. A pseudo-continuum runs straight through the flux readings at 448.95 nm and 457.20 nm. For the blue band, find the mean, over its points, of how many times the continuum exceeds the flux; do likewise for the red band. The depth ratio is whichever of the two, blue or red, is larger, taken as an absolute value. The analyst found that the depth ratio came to 1.23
